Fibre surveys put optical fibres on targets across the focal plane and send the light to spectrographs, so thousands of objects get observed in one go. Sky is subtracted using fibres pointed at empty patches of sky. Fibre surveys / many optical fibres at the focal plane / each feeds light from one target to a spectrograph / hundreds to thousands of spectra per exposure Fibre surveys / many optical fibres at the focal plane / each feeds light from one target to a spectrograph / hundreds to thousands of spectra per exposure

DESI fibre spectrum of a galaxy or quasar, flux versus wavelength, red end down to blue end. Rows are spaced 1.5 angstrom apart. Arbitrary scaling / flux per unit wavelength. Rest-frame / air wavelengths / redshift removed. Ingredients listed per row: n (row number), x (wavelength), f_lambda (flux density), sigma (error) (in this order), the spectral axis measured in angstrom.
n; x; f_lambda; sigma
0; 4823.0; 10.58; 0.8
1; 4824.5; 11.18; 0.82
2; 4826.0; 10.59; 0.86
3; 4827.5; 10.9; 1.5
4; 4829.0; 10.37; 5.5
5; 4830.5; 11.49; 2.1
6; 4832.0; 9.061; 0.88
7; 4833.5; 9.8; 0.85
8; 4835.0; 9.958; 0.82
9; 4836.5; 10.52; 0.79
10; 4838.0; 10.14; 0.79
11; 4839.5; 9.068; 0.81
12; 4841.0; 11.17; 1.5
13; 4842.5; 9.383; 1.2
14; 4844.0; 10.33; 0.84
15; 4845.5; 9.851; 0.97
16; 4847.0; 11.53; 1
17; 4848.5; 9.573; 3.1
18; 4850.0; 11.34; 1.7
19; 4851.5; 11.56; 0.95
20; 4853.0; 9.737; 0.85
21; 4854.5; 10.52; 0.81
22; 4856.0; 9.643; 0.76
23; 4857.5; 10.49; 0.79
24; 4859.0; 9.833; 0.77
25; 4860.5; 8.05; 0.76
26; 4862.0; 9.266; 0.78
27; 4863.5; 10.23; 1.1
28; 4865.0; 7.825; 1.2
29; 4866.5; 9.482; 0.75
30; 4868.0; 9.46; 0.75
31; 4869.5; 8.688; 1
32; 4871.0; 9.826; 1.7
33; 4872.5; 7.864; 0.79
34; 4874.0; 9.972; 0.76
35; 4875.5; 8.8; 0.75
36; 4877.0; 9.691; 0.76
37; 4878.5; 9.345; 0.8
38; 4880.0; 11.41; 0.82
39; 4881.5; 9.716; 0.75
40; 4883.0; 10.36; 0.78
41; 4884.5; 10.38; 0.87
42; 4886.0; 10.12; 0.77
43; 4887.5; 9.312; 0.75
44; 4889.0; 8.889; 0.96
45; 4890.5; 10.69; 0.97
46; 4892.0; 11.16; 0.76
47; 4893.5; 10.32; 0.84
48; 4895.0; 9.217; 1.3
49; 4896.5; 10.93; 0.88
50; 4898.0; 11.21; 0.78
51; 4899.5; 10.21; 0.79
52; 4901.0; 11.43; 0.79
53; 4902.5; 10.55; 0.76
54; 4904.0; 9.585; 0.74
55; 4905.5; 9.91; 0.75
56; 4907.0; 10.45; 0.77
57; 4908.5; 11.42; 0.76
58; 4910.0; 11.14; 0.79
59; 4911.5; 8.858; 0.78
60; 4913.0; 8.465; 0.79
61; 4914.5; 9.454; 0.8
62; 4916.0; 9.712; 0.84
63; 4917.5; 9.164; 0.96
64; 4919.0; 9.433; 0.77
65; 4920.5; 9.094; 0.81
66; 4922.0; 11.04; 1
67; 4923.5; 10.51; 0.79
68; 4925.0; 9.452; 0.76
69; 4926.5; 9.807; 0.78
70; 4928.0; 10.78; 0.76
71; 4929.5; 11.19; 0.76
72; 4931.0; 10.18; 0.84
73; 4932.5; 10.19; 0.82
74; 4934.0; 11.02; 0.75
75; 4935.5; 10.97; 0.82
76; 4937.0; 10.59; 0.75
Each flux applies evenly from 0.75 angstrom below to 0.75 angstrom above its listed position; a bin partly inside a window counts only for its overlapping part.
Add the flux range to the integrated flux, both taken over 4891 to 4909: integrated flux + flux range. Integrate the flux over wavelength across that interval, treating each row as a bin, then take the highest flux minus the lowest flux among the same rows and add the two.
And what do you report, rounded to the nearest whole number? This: 192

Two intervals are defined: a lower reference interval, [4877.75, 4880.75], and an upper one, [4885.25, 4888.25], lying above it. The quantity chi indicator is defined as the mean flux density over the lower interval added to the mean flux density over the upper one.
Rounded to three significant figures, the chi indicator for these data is 20.1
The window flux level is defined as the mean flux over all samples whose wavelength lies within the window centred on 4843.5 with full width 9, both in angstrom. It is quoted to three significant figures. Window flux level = 10.2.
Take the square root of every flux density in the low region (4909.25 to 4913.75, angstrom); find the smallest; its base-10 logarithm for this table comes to 0.464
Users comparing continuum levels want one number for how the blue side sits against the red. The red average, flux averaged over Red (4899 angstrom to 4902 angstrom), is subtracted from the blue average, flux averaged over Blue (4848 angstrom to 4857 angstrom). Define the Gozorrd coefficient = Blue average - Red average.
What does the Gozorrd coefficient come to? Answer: -0.4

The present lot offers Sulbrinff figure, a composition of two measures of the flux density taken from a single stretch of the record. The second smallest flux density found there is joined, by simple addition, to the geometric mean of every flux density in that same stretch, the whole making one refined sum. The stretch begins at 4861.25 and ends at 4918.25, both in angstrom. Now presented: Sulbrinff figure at 17.7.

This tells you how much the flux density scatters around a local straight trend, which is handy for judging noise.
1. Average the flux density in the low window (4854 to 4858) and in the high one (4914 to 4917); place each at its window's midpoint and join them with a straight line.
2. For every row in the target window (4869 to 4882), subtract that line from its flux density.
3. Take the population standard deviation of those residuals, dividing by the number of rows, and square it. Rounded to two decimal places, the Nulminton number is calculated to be 0.92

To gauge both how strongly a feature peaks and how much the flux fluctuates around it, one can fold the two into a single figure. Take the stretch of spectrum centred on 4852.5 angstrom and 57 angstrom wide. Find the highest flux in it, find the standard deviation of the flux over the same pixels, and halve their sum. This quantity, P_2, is 6.27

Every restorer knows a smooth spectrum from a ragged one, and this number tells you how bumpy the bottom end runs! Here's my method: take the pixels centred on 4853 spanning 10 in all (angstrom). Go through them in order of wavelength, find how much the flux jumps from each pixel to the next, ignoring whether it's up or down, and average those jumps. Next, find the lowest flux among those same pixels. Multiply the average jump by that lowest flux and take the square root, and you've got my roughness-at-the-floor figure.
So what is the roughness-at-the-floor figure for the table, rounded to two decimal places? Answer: 3.17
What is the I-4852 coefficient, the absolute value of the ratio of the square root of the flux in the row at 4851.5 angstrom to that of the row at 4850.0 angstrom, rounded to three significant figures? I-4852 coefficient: 1.01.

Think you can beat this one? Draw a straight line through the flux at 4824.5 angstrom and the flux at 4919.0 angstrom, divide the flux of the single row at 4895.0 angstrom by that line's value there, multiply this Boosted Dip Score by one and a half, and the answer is 1.40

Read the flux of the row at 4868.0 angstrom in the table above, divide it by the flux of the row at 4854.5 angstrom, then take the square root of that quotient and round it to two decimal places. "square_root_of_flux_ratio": 0.95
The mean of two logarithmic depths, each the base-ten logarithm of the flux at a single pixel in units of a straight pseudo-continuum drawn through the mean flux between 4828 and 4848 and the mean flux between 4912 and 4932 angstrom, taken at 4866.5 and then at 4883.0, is -0.01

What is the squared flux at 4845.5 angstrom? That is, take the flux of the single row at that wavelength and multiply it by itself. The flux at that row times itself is 97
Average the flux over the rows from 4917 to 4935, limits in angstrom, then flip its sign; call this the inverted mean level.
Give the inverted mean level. -10.2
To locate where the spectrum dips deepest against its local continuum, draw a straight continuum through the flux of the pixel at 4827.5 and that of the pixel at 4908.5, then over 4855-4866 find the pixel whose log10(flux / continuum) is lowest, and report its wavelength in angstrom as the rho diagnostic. 4865.0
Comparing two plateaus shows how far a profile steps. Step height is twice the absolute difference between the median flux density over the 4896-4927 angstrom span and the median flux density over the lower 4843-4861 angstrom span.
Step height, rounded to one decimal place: 0.4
